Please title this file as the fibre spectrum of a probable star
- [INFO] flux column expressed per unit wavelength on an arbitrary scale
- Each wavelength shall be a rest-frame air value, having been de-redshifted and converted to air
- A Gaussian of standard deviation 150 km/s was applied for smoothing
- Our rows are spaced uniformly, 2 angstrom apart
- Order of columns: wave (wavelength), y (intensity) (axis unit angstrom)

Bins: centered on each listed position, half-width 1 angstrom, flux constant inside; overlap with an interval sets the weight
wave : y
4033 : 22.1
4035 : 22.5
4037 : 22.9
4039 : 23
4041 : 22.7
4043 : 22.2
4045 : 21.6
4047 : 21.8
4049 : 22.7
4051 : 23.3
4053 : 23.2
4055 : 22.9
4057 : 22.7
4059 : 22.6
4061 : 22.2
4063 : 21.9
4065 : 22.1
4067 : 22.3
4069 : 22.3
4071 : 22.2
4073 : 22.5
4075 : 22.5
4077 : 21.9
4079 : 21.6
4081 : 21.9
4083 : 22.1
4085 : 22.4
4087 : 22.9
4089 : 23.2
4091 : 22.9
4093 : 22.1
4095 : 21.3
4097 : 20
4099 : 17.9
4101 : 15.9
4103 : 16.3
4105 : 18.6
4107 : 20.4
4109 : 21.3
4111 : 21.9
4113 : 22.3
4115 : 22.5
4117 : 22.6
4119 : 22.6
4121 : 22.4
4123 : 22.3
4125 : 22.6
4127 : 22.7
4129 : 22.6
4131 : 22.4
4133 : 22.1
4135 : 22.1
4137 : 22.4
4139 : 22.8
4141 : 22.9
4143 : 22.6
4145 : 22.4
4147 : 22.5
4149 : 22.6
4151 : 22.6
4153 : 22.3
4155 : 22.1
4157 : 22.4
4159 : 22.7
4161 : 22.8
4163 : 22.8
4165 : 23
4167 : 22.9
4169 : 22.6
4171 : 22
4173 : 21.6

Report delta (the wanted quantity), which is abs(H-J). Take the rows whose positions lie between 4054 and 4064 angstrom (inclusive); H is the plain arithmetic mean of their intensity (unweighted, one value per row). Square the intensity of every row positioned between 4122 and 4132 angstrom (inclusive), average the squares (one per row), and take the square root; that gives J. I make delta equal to 0.1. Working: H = 22.5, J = 22.5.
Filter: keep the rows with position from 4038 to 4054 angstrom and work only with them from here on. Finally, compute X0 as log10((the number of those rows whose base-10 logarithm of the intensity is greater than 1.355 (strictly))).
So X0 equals 0.7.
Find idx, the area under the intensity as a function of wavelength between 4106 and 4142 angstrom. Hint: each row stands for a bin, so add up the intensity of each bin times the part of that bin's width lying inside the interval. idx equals 802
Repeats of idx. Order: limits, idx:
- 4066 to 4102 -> 776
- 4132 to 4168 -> 812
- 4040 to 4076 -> 807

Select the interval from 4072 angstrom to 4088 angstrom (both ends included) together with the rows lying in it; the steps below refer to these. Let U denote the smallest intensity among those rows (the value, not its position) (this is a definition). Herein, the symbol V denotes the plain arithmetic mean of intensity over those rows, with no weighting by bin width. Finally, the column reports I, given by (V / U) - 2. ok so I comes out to -0.971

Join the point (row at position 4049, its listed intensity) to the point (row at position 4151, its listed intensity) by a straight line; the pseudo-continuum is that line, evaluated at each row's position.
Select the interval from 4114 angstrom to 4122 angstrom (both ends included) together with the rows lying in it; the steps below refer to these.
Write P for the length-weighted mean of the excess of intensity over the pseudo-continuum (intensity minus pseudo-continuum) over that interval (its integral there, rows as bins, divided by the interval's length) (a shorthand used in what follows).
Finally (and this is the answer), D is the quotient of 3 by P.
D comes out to -27.9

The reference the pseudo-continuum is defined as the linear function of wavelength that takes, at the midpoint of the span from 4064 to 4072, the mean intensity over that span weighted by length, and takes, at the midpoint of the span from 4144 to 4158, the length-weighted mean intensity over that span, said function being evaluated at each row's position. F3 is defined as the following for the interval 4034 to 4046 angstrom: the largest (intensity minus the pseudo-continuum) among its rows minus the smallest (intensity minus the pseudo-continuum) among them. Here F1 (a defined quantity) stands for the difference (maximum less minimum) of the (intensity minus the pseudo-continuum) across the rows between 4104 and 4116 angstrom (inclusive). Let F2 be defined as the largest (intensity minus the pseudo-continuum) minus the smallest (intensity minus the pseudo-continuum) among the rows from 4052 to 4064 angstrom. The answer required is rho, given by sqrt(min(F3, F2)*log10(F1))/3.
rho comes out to 0.29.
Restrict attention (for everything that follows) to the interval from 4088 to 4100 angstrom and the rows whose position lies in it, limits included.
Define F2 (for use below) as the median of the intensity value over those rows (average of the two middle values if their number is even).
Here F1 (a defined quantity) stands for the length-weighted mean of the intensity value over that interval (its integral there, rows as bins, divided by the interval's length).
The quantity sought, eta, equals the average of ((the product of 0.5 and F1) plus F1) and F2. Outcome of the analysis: 26.8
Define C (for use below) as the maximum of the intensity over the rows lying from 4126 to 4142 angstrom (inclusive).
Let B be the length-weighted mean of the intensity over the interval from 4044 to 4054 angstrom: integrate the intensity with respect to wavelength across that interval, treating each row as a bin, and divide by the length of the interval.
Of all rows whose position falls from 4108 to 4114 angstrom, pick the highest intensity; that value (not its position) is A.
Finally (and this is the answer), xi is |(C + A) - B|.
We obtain 22.7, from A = 22.3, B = 23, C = 22.9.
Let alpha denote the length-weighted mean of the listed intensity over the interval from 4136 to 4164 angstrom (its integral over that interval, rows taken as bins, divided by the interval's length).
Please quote 22.6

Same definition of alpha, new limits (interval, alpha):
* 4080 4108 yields 20.6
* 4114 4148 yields 22.5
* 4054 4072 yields 22.4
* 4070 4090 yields 22.3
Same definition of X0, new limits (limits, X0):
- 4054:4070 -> 0.3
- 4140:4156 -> 0.0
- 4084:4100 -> 0.5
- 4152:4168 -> 0.7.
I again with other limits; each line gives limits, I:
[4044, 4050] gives -0.980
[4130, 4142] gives -0.984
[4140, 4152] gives -0.991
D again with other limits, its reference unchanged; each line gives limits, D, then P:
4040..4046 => -5.6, -0.54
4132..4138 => -7.2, -0.42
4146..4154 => -29.7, -0.10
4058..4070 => -6.6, -0.45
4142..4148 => -28.3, -0.11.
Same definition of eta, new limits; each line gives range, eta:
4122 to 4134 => 28.1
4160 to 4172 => 28.4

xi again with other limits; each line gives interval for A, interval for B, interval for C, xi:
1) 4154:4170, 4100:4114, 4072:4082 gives 26.0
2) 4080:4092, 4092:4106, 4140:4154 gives 27.2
